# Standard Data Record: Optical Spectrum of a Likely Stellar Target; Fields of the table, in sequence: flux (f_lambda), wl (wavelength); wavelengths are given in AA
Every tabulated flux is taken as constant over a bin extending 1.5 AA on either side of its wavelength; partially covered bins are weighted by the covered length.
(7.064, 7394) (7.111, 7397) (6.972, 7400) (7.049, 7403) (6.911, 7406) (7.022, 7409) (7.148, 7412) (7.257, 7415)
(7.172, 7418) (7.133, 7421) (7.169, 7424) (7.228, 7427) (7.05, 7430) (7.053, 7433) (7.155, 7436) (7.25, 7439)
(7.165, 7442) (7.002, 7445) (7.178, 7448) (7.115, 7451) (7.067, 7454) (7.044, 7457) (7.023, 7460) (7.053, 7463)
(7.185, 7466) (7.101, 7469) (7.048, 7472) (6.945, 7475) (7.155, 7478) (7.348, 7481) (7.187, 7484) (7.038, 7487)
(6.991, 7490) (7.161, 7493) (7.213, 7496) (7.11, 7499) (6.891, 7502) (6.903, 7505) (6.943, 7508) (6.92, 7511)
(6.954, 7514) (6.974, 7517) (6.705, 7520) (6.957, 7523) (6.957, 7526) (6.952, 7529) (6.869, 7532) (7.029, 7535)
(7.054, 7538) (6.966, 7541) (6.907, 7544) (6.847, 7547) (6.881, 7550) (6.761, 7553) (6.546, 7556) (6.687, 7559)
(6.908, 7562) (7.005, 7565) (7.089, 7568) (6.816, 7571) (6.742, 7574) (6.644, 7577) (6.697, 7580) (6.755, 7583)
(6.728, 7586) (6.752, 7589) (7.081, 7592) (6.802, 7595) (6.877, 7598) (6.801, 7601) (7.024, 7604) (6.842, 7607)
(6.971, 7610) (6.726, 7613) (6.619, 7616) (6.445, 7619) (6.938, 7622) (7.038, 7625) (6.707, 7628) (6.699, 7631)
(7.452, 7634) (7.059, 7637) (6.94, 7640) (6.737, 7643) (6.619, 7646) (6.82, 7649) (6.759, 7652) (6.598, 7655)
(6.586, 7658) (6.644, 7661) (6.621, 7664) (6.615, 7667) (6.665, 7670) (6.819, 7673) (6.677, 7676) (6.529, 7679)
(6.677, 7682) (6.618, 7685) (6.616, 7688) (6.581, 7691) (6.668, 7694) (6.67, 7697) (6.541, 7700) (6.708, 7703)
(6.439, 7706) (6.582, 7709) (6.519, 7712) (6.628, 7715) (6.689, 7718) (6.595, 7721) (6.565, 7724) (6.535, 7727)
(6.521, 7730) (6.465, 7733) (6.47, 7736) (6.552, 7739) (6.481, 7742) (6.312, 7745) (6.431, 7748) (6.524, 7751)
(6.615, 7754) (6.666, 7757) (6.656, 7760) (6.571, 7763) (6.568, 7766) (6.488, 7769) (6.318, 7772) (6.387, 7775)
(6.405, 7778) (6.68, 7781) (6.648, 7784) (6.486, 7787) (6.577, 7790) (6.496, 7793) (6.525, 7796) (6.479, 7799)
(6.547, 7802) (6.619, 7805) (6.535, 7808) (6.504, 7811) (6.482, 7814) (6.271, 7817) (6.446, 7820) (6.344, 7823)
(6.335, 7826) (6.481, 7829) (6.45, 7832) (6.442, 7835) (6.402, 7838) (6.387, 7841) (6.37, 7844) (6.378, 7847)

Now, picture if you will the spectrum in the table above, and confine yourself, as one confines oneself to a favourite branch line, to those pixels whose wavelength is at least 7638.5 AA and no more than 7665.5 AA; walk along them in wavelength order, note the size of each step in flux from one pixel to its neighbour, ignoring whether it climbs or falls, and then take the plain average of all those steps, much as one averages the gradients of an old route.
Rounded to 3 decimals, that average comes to 0.105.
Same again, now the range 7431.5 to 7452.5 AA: 0.114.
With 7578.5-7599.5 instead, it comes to 0.132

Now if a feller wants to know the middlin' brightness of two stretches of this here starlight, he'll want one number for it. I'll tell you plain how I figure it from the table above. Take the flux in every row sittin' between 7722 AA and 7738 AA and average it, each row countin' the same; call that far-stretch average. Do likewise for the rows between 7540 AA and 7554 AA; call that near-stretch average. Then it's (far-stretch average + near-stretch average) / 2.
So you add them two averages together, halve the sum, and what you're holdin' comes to 6.69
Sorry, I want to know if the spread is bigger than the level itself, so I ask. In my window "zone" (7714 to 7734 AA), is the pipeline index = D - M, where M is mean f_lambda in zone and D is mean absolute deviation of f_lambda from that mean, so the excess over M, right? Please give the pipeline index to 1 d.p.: -6.5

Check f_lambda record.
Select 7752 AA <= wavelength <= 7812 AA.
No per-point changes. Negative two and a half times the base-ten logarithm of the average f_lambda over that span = -2.04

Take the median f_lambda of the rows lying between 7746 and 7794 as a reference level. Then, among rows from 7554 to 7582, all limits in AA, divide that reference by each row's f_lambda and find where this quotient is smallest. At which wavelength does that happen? 7568 AA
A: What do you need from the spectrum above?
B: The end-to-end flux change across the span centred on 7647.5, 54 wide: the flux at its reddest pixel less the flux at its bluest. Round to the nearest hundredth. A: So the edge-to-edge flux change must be -0.12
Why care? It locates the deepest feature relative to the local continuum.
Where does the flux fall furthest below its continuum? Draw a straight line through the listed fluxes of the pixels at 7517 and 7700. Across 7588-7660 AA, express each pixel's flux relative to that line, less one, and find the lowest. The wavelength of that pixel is 7619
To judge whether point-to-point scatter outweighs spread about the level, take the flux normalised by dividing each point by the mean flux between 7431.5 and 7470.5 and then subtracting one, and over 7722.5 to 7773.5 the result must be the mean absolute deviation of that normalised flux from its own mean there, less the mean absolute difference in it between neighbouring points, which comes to 0.001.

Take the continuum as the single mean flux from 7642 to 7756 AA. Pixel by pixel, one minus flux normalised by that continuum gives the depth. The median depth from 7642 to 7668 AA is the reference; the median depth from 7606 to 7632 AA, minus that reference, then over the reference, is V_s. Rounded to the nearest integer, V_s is 4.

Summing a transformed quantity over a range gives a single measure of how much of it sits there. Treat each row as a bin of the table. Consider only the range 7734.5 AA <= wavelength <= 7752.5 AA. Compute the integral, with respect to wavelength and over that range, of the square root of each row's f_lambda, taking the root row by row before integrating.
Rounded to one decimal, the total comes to 45.8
